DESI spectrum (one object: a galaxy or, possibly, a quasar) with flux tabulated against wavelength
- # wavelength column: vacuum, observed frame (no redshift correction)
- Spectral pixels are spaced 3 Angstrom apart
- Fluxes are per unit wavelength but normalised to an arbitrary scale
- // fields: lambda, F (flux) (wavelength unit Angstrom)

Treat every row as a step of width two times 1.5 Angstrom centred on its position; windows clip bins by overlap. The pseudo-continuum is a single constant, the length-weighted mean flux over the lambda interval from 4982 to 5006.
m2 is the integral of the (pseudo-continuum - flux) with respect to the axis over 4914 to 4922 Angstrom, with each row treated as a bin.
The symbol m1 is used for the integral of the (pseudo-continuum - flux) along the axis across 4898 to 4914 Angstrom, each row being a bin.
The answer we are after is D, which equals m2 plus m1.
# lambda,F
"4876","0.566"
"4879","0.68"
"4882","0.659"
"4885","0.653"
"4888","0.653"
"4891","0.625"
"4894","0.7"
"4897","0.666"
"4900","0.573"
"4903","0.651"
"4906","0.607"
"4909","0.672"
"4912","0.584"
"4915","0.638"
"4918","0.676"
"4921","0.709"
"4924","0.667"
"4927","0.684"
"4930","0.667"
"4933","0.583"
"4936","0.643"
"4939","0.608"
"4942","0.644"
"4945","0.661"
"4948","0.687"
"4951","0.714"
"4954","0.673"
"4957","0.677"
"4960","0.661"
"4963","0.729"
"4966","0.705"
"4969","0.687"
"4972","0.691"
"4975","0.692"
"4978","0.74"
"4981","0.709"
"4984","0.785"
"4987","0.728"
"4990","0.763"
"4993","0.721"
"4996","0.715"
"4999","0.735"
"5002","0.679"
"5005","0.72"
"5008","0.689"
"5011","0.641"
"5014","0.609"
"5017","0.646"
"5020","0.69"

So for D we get 2.22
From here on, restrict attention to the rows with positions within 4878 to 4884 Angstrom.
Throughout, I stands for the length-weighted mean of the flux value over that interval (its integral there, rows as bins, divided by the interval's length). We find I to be 0.667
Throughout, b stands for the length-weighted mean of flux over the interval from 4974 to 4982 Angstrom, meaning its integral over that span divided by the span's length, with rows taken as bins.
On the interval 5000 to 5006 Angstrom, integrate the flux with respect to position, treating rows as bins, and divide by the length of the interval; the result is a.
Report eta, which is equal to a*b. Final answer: 0.501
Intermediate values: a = 0.70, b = 0.715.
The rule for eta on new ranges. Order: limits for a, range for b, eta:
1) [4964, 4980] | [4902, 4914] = 0.442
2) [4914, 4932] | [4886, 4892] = 0.431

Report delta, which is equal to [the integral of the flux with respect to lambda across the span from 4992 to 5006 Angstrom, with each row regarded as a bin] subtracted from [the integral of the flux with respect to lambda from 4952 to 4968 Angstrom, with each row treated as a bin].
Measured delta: 1.0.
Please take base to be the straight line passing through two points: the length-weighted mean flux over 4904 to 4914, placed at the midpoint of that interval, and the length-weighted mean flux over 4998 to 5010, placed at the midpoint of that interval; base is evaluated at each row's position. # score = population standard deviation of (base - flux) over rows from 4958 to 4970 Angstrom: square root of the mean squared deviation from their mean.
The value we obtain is 0.0244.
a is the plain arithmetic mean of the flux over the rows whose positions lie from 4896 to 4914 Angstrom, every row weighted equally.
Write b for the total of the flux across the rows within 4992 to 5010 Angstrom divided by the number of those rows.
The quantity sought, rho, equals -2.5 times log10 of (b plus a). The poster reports -0.31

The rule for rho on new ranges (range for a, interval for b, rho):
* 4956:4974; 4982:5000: -0.39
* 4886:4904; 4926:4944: -0.27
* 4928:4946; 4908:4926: -0.28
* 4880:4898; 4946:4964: -0.33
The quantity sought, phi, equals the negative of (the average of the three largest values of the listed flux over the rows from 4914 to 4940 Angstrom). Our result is -0.6897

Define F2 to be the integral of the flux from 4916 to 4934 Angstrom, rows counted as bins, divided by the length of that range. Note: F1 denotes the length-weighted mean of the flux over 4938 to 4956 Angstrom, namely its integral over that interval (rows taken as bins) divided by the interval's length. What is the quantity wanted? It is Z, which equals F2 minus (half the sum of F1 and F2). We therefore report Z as 0.000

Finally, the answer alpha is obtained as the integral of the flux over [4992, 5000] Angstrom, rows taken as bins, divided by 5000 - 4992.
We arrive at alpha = 0.723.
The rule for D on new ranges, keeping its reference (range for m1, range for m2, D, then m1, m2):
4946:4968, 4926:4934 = 1.54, 0.86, 0.68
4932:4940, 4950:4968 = 1.62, 0.94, 0.69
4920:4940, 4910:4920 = 2.51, 1.59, 0.92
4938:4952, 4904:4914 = 2.02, 0.95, 1.07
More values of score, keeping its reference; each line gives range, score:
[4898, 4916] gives 0.0349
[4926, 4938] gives 0.0400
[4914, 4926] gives 0.0240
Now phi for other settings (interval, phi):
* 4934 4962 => -0.6927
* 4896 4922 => -0.6857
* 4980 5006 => -0.7610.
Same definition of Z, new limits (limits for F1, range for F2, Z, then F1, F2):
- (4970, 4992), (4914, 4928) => -0.026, 0.73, 0.676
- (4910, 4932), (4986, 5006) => 0.032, 0.66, 0.723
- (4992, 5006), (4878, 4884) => -0.023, 0.71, 0.667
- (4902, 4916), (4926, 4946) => 0.005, 0.63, 0.640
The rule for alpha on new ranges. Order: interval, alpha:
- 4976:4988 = 0.739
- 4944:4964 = 0.686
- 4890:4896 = 0.666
